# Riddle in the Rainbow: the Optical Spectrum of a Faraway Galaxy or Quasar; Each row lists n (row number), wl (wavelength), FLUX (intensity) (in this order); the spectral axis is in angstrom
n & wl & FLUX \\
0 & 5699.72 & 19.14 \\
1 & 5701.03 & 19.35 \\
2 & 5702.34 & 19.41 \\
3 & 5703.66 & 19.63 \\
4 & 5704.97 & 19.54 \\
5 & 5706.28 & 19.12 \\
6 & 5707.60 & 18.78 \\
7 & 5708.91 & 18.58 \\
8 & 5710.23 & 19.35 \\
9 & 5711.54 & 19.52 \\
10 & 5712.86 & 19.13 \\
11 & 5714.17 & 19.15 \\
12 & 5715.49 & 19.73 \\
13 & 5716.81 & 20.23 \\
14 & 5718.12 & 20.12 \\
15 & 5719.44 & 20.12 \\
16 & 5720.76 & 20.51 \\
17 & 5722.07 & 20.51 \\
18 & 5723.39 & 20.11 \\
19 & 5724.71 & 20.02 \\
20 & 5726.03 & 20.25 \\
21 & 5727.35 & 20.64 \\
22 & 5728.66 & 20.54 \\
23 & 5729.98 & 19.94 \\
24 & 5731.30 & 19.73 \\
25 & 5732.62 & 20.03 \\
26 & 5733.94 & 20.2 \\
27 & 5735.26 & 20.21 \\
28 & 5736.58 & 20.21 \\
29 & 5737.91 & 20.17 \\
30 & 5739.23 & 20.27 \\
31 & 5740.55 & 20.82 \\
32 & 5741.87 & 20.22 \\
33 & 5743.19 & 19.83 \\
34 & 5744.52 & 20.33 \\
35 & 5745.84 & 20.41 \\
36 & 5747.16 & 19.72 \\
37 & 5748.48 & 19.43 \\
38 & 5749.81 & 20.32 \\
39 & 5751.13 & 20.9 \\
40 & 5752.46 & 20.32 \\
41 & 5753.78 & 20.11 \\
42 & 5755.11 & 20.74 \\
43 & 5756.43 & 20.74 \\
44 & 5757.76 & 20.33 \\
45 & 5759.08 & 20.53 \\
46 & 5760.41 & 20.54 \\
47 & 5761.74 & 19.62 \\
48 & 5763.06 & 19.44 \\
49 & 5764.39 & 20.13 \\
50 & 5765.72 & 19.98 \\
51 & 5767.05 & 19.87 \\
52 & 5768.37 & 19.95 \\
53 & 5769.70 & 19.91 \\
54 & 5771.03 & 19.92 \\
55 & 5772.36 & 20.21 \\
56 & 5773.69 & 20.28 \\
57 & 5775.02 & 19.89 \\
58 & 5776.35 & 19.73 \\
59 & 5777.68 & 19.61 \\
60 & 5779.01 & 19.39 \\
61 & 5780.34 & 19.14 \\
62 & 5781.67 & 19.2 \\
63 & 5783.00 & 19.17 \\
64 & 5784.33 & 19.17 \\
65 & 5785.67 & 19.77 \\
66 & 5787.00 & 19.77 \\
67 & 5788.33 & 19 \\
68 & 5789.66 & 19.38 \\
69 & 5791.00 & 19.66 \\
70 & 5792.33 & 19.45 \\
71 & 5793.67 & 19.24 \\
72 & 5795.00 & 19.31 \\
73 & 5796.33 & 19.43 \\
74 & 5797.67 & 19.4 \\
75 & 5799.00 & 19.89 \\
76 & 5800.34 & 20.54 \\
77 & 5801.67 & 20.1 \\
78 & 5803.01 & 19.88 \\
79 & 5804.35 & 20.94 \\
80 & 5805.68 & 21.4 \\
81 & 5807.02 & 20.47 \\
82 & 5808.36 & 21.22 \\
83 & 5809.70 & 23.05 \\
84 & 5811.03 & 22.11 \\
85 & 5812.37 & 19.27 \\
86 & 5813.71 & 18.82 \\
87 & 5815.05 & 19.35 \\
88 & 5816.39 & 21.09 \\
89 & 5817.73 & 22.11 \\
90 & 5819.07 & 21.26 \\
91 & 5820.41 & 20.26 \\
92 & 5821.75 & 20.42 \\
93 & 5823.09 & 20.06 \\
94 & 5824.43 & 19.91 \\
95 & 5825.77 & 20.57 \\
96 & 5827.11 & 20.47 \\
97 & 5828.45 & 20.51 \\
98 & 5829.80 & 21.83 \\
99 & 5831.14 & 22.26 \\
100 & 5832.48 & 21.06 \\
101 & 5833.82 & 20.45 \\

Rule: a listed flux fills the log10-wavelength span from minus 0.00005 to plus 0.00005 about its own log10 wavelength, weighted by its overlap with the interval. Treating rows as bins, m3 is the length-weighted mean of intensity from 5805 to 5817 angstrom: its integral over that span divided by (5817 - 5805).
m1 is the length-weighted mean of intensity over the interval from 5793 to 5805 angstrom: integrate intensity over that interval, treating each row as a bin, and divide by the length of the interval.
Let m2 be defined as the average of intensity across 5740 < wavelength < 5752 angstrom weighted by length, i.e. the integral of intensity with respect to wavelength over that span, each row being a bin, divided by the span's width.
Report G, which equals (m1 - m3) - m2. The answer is -21.1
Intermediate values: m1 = 19.9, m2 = 20.2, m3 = 20.8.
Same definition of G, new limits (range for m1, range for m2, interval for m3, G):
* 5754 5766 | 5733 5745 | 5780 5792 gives -19.4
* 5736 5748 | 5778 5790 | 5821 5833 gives -19.9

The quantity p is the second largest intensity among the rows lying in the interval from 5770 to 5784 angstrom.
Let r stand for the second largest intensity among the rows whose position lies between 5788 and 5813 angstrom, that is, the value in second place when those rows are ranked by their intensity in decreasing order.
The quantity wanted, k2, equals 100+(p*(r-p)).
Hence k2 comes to 138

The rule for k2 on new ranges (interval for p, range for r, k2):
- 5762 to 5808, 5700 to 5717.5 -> 75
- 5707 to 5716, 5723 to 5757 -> 125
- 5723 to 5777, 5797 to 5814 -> 127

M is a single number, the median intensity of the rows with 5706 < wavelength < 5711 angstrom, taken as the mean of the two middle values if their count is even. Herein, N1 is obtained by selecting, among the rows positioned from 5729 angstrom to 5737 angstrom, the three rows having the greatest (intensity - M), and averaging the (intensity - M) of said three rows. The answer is 1.3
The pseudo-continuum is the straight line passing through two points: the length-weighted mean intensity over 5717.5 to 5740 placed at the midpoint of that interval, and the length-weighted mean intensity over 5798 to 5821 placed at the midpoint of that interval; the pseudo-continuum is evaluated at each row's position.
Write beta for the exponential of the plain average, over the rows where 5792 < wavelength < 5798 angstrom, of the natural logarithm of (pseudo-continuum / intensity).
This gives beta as 1.06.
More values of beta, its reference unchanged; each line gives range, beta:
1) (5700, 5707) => 1.03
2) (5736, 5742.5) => 1.00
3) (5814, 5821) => 1.00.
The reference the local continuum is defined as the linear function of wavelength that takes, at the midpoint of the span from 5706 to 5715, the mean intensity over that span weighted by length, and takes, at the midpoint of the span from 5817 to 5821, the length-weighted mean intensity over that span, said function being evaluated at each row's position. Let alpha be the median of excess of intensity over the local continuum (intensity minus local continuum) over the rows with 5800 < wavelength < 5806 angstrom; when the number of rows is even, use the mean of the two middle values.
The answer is -0.3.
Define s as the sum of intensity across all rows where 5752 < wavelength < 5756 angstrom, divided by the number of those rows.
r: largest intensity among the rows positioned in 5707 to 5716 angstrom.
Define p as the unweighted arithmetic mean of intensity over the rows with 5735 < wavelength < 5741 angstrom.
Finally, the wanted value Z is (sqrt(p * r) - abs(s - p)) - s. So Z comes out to -0.4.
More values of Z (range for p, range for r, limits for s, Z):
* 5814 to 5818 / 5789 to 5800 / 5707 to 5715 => -0.5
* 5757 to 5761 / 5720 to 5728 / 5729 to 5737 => 0.1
